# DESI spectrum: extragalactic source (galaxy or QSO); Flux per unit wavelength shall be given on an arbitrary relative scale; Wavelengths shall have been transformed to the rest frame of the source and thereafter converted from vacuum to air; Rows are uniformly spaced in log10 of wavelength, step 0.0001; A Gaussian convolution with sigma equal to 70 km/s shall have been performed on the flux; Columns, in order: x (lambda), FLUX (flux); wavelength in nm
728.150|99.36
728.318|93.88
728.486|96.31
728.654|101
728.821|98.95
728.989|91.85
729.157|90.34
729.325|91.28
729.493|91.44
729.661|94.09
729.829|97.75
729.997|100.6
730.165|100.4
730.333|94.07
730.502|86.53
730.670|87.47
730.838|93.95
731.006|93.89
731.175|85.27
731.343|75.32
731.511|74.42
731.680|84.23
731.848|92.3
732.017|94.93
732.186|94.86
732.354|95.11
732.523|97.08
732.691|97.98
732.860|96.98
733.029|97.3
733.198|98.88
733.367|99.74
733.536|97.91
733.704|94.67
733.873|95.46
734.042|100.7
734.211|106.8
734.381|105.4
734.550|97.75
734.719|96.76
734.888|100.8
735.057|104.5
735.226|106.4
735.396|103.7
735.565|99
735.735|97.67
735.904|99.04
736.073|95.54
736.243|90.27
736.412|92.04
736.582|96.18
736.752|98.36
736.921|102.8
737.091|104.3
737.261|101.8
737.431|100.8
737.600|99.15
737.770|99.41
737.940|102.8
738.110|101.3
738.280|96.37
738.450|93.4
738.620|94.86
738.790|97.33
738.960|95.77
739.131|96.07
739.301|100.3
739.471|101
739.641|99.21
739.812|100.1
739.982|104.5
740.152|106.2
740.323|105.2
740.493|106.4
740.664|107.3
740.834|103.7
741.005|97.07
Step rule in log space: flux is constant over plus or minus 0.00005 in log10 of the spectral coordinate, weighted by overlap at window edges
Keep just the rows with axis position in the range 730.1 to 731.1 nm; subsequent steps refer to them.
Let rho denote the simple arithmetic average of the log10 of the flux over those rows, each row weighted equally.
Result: 1.97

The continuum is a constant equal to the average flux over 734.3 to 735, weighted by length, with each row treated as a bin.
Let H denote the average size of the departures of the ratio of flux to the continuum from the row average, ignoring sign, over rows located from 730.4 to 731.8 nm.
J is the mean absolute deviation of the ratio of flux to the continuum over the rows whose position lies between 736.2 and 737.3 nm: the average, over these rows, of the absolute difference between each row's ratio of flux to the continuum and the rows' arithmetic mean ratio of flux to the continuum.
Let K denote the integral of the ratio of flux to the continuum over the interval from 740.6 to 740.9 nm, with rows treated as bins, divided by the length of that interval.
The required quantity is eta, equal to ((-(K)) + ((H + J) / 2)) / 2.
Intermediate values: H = 0.053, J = 0.044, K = 1.05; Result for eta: -0.502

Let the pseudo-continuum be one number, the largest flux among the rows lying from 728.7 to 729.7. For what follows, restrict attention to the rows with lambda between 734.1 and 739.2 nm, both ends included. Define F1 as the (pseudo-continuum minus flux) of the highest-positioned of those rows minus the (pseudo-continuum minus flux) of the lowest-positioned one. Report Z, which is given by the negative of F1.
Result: -10.7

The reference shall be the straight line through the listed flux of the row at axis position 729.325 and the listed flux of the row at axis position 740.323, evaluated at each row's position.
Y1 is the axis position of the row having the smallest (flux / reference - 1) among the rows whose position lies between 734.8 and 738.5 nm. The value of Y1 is 736.243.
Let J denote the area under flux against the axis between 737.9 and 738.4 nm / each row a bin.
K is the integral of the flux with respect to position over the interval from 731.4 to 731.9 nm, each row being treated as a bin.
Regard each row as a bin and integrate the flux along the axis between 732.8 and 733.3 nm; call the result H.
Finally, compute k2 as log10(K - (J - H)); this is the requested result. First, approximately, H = 48.9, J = 49.72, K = 41.4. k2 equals 1.61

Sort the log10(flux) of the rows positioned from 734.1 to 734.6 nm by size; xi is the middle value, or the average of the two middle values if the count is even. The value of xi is 2.02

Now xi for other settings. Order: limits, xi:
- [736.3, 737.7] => 2.00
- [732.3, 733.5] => 1.99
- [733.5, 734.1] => 1.99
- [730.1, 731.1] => 1.97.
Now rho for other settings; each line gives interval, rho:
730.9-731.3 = 1.95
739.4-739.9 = 2.00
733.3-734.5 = 2.00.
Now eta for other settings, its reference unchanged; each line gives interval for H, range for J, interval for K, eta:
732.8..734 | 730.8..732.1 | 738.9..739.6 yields -0.469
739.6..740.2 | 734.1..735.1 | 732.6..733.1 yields -0.469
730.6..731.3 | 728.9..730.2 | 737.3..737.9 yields -0.481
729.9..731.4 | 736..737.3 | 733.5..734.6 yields -0.472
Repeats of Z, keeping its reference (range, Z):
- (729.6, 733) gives 2.9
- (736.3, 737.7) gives 7.1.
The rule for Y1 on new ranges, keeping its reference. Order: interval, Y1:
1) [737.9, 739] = 738.450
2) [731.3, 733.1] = 731.511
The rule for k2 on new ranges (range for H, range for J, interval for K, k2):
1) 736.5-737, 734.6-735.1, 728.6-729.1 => 1.68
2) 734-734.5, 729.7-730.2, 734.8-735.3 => 1.74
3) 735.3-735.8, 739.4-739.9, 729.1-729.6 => 1.66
